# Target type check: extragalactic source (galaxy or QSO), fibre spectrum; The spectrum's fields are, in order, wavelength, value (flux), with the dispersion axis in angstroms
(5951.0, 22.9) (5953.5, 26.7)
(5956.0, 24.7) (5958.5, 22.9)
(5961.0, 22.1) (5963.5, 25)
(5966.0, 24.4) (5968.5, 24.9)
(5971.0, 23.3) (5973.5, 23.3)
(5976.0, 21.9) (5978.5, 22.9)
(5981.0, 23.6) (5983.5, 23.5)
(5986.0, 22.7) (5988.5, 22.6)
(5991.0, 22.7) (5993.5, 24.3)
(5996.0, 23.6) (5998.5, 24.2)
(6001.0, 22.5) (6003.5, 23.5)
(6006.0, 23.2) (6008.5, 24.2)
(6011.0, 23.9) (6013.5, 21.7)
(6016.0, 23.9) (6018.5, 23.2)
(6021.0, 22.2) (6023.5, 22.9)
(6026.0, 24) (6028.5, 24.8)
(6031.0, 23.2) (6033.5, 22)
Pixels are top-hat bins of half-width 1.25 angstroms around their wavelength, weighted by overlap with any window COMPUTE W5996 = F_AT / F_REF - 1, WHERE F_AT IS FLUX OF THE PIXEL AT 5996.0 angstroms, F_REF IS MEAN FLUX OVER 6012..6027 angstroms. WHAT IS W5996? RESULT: 0.027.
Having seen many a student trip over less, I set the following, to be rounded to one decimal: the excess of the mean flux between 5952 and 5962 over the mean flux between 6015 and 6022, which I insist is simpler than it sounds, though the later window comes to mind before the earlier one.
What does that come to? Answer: 1.0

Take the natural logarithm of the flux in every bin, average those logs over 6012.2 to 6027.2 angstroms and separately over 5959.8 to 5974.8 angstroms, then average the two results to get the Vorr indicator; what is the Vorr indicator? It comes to 3.15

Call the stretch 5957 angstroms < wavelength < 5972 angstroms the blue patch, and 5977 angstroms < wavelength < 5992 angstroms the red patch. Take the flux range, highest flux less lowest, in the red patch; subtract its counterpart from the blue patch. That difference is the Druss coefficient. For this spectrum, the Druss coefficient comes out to -1.9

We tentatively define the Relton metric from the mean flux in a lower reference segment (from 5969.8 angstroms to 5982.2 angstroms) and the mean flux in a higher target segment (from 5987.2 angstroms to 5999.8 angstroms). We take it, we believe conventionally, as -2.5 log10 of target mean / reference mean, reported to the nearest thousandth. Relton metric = -0.022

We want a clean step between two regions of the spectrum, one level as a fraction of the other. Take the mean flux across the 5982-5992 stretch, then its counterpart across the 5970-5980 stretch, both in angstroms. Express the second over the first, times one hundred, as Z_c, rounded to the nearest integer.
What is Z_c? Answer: 100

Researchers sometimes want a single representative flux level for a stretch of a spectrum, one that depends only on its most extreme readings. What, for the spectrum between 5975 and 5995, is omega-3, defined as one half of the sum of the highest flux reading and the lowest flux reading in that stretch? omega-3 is 23.1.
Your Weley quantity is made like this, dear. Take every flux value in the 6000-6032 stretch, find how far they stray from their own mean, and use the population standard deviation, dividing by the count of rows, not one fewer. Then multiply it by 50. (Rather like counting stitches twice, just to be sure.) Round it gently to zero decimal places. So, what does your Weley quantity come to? 41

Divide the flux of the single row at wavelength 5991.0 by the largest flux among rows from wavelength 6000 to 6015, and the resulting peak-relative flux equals 0.94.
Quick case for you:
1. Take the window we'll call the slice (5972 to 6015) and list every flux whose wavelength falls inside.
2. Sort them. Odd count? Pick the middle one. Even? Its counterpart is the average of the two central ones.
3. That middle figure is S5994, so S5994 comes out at 23.3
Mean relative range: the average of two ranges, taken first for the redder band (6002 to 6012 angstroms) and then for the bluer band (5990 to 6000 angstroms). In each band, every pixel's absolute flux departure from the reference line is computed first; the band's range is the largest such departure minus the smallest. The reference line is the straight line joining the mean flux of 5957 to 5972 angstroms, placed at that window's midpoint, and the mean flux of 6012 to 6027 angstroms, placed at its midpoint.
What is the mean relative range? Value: 0.85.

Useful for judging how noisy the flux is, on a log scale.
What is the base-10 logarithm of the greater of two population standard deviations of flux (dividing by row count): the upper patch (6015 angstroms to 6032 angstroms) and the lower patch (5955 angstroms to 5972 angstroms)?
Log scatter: 0.021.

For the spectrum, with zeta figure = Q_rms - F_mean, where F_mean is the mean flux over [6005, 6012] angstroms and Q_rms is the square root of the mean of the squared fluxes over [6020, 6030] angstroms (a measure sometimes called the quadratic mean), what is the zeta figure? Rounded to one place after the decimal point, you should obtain -0.3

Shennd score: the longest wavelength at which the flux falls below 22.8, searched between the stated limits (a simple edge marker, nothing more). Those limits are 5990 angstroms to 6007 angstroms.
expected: 6001.0 angstroms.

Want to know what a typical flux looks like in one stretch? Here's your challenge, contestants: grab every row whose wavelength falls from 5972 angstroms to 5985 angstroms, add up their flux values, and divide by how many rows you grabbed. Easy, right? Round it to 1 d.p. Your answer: 23.0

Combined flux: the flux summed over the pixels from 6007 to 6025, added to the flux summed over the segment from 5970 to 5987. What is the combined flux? 323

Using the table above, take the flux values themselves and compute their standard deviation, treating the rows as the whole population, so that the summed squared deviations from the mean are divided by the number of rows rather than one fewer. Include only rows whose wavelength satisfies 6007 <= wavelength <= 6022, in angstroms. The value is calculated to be 0.9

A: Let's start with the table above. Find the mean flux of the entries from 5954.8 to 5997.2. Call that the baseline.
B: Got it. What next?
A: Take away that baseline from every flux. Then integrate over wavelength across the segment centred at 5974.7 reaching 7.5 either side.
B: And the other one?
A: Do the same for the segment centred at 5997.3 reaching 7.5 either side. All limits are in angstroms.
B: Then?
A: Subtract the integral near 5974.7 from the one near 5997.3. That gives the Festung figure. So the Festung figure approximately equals 2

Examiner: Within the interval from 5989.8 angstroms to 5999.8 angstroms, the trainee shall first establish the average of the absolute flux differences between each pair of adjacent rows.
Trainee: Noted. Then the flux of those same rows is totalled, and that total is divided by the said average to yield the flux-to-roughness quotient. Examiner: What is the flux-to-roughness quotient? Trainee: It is 98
